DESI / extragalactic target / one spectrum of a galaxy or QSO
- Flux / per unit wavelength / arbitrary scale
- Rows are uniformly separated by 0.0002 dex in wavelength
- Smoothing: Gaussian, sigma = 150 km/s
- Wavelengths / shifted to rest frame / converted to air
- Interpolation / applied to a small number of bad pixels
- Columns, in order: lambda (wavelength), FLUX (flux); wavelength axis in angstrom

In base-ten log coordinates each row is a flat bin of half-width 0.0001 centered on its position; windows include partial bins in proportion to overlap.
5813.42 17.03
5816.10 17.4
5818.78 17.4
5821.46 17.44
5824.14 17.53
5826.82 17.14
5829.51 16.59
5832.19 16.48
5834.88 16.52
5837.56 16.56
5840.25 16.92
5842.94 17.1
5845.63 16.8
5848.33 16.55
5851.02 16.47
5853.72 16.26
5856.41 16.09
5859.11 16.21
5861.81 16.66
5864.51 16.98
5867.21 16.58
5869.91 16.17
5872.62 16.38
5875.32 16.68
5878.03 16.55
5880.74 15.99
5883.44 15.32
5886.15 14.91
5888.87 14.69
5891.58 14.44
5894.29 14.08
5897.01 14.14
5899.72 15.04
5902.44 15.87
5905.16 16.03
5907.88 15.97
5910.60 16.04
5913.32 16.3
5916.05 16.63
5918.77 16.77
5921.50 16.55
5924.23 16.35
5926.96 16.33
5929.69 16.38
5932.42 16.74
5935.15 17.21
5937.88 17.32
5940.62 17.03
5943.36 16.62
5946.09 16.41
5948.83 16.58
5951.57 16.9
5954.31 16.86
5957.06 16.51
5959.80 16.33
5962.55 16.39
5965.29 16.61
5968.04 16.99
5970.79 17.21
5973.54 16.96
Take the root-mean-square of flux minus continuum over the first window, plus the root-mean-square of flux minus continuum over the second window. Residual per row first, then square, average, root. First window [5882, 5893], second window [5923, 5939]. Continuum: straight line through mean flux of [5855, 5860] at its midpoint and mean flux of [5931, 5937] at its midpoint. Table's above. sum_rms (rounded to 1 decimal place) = 2.1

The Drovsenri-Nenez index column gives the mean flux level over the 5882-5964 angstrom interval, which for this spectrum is 16.1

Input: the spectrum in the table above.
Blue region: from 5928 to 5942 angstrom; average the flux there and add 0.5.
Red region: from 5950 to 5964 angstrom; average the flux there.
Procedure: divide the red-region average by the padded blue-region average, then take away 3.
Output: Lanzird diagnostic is -2.05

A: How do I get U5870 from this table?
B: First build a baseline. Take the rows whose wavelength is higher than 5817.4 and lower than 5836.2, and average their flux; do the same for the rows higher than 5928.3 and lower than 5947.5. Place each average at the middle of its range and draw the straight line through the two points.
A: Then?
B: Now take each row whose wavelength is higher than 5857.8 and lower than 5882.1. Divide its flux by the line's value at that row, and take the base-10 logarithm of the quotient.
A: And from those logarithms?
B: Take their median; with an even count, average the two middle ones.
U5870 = -0.010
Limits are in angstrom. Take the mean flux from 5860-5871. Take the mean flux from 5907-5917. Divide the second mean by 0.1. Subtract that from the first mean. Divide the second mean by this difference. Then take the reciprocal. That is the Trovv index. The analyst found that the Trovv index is -8.98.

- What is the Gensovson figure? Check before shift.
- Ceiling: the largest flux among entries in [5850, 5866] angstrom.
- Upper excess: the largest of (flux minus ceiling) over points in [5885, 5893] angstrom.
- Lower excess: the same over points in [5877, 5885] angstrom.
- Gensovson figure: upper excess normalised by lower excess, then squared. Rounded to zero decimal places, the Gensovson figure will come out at 23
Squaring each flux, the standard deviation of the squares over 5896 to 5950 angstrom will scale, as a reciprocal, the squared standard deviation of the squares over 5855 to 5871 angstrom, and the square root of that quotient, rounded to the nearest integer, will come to 2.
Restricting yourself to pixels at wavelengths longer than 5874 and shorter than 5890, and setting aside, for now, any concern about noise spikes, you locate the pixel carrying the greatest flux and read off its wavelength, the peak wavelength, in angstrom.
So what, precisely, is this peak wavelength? 5875.32 angstrom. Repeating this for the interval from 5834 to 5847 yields 5842.94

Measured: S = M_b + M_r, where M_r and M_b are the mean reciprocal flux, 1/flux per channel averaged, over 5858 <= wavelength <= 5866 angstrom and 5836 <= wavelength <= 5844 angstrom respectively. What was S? 0.120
